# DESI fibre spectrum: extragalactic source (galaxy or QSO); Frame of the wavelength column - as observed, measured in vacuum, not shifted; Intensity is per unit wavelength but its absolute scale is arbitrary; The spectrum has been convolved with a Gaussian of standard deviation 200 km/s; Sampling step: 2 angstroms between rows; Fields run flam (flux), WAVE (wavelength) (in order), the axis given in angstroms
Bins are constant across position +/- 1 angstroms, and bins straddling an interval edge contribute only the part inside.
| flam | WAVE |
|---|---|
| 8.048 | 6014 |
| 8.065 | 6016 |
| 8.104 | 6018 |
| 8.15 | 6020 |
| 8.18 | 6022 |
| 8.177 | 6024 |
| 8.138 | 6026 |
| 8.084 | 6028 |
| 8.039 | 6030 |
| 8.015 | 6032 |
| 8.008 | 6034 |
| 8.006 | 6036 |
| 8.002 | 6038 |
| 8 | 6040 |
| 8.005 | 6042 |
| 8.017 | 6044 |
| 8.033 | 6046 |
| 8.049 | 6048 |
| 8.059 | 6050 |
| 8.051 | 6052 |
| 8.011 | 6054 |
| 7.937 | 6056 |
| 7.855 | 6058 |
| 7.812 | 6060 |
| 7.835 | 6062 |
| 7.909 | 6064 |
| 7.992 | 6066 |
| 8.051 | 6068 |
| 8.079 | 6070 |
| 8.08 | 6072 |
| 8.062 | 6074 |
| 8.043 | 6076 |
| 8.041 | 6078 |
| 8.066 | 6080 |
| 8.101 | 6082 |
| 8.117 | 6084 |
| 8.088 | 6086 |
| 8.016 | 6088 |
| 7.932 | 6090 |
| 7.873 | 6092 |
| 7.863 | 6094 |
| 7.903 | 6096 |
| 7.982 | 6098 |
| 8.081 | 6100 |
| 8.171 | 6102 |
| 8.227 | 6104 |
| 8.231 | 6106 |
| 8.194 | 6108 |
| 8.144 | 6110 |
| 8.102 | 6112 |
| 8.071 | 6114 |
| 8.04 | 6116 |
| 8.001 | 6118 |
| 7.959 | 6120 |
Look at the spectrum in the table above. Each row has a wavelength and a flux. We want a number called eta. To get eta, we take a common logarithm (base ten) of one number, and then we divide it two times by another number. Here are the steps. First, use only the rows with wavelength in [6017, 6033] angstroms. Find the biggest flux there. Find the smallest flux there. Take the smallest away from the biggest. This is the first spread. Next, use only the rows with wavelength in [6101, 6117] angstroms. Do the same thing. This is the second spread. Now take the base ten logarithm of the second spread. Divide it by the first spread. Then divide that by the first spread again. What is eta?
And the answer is -26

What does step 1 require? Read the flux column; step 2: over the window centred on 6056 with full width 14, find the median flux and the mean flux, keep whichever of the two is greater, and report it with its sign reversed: -7.94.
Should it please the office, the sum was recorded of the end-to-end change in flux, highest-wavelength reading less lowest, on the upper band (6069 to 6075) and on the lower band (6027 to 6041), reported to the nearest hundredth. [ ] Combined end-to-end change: -0.10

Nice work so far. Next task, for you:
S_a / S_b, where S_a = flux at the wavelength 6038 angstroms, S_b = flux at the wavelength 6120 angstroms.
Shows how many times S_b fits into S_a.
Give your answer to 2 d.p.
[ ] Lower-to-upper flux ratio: 1.01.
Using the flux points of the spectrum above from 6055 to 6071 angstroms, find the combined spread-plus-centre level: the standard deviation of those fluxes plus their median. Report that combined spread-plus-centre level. 8.02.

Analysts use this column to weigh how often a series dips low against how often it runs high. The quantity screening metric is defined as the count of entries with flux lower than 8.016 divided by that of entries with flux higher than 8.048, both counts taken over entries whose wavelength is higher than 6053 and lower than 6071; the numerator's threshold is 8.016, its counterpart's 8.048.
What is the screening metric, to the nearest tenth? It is 3.5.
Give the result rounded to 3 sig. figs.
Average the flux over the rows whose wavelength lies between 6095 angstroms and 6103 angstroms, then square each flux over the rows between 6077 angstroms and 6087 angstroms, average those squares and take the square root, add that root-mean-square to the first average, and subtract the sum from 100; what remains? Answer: 83.9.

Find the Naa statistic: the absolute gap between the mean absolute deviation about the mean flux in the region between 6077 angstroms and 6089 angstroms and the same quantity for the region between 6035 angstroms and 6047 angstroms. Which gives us 0.021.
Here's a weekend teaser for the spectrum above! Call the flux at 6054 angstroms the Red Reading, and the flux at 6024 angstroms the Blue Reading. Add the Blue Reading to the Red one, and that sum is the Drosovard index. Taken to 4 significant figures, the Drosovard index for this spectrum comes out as 16.19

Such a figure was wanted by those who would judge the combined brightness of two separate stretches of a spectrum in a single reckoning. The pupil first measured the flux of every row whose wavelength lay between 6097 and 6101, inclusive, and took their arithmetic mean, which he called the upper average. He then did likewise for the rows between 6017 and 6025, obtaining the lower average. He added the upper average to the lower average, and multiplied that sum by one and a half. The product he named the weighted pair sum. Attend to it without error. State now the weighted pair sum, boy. 24.3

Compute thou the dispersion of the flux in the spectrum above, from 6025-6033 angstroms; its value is 0.05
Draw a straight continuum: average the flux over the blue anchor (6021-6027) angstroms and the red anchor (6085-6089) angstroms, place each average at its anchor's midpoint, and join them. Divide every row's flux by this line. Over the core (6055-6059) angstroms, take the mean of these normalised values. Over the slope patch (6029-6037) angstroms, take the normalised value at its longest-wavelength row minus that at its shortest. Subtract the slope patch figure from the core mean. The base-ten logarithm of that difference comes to -0.010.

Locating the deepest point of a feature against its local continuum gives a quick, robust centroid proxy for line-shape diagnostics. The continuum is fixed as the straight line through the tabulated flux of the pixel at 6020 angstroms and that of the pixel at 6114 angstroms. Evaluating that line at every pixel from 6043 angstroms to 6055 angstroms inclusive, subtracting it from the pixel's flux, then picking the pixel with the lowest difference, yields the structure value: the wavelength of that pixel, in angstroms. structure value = 6044 angstroms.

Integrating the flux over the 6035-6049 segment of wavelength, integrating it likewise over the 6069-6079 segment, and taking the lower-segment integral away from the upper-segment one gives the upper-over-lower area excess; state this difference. -32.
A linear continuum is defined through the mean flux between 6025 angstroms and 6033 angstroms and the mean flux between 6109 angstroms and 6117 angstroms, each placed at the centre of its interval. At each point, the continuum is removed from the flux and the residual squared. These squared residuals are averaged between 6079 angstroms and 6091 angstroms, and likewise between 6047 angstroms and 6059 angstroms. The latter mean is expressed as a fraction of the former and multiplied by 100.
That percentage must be 250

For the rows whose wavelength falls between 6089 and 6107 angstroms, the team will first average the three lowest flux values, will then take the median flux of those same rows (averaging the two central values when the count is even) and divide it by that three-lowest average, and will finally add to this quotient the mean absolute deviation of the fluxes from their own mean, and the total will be 1.14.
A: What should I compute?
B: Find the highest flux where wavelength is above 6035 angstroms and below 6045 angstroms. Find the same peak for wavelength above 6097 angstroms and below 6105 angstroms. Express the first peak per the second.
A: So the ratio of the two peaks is 0.97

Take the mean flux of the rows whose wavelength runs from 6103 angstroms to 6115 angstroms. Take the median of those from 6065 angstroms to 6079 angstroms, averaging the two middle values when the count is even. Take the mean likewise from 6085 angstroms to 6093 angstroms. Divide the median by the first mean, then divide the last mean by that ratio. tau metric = 8.09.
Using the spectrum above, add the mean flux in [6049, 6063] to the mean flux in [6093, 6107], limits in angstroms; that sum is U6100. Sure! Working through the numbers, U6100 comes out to 16.00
